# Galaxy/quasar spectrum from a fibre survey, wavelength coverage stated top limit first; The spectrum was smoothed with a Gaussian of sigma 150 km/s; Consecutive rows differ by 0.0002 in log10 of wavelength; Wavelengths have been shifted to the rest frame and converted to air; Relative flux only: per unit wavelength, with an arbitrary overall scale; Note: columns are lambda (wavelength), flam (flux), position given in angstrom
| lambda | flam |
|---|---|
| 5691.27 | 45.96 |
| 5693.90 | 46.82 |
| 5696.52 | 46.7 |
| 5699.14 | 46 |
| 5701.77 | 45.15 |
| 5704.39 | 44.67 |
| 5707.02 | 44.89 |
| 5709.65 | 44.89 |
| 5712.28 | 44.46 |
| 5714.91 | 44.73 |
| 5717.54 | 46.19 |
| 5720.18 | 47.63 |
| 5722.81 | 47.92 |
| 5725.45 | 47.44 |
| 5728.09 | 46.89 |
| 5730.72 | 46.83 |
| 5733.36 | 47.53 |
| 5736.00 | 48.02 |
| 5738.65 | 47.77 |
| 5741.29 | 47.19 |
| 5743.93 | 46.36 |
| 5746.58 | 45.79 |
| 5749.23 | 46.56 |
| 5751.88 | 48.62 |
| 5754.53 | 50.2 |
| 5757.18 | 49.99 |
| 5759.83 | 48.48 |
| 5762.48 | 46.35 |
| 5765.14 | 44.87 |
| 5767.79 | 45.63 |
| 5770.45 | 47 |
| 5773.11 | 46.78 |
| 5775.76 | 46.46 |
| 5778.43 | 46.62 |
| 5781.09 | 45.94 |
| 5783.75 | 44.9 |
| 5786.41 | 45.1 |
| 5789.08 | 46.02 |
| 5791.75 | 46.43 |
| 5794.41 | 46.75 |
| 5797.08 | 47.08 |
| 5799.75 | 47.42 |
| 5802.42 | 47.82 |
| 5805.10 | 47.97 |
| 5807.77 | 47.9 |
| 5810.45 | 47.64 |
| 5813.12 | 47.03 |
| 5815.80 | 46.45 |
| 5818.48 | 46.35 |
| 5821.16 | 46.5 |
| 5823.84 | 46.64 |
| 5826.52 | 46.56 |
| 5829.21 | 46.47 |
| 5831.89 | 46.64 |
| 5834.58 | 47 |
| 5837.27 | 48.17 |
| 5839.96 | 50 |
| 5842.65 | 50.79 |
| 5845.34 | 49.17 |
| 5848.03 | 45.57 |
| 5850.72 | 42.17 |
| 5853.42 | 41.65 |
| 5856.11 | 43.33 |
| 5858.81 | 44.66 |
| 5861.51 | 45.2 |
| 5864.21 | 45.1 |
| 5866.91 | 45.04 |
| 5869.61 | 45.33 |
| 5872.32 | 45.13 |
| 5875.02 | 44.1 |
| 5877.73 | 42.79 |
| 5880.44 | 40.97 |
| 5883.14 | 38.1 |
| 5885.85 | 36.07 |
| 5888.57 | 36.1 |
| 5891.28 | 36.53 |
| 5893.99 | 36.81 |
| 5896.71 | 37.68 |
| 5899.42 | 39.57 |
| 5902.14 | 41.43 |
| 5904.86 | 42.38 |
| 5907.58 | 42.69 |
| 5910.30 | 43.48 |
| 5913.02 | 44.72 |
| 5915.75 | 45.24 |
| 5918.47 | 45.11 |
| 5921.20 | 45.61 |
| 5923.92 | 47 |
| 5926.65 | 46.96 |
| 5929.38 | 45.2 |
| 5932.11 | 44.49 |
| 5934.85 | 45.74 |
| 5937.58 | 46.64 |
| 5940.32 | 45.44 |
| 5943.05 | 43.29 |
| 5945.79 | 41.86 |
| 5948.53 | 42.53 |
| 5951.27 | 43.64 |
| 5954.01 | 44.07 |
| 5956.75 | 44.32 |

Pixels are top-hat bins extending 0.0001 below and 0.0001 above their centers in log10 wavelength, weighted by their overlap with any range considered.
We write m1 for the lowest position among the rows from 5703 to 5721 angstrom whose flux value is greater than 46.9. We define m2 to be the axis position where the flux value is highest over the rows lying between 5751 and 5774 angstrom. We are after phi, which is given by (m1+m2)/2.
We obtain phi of 5737.4 angstrom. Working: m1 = 5720.18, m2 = 5754.53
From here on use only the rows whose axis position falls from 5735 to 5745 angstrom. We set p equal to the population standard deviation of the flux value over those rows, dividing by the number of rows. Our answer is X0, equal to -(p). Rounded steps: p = 0.6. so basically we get -0.6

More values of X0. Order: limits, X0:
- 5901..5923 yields -1.5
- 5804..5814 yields -0.4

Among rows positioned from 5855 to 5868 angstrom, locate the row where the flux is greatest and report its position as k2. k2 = 5861.51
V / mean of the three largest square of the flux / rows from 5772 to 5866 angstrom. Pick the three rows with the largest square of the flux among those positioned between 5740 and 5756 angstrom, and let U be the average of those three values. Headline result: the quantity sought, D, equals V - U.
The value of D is 129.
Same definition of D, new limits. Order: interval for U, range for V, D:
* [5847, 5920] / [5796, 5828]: 235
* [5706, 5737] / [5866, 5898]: -250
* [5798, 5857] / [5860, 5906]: -454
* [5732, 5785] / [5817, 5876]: 38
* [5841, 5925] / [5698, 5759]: 59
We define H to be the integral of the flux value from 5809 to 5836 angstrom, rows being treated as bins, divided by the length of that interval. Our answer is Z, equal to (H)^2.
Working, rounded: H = 46.7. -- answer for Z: 2183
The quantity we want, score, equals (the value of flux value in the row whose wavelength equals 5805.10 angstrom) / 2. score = 24.0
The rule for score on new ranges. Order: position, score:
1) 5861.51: 22.6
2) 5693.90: 23.4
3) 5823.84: 23.3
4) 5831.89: 23.3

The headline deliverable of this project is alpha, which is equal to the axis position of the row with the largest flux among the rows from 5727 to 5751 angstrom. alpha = 5736.00 angstrom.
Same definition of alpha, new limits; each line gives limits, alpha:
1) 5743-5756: 5754.53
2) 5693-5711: 5693.90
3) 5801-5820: 5805.10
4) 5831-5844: 5842.65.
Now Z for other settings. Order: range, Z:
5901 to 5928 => 1980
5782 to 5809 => 2184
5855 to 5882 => 1947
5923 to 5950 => 2013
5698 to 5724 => 2083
